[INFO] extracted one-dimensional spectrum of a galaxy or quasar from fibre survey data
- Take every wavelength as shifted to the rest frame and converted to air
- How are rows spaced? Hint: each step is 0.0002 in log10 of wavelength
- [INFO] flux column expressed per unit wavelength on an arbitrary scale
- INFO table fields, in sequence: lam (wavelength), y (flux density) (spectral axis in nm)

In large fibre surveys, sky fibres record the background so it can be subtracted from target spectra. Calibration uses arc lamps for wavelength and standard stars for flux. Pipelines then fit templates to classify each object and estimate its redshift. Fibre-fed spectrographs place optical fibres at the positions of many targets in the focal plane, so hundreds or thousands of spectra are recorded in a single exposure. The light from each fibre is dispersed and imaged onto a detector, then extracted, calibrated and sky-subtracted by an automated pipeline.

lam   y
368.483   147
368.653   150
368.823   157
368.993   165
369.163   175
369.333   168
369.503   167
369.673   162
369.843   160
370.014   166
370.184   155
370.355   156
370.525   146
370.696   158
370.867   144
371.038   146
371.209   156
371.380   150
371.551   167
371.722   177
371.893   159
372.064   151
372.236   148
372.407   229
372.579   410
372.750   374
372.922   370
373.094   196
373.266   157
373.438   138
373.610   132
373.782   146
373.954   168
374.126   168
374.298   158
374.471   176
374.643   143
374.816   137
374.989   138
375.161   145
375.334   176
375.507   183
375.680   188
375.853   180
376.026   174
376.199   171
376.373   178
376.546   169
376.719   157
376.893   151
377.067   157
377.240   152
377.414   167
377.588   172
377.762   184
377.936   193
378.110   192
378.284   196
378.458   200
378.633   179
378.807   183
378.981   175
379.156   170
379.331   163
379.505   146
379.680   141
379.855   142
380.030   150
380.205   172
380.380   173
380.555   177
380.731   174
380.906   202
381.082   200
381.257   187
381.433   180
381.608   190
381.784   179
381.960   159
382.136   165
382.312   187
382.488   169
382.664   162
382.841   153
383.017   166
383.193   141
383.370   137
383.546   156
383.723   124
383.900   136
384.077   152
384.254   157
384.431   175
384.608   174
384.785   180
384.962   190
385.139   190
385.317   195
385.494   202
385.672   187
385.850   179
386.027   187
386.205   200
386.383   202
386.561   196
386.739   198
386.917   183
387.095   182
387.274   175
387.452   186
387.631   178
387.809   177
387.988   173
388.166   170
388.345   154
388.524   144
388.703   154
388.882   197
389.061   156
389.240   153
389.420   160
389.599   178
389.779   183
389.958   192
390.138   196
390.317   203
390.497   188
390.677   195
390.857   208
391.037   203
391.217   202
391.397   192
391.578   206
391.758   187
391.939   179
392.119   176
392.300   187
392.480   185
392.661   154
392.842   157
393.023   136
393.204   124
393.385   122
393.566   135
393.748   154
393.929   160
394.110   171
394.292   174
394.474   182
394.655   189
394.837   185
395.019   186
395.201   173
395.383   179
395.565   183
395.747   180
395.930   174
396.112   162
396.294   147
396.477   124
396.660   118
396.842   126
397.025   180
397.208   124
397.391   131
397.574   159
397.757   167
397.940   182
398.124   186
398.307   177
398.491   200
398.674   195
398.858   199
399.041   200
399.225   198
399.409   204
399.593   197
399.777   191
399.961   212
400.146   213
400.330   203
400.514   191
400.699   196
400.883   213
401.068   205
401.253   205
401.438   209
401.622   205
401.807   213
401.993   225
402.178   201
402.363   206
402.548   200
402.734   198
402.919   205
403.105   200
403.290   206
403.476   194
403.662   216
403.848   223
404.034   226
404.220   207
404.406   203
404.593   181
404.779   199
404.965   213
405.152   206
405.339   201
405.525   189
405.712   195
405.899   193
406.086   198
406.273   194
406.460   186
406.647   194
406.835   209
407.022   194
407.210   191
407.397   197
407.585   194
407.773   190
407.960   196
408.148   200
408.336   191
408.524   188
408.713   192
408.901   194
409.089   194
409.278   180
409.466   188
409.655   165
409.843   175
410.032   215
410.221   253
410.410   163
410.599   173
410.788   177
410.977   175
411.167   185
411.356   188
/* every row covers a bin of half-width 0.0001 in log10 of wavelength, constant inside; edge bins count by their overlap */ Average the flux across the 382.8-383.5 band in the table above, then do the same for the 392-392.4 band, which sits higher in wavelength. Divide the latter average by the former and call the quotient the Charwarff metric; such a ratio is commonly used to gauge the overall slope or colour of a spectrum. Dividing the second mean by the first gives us 1.22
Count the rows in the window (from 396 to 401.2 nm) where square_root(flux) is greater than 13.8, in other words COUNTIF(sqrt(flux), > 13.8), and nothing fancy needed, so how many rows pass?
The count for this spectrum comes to 15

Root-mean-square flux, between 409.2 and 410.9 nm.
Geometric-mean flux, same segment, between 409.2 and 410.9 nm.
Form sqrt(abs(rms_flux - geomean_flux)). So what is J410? 1.9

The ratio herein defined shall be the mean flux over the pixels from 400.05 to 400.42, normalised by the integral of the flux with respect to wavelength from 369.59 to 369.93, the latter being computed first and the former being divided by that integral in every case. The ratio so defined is 3.8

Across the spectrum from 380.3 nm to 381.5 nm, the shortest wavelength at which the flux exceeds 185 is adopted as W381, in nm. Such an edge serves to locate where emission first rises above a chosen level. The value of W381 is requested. 380.906 nm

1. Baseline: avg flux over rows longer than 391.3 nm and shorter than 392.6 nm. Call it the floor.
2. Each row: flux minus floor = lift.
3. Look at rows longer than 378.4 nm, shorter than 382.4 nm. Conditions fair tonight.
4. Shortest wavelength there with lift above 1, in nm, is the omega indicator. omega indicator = 378.458 nm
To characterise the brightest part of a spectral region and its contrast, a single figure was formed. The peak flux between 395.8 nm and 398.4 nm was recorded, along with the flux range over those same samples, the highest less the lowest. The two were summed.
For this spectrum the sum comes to 254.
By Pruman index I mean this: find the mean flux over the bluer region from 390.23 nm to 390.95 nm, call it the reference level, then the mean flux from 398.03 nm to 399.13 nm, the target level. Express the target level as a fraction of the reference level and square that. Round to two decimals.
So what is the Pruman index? 0.94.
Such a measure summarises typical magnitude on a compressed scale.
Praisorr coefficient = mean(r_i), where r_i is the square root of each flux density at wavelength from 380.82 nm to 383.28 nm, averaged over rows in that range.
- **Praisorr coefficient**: 13.2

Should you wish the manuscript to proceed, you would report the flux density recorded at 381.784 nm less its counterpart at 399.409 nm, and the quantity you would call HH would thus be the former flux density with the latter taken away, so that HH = -25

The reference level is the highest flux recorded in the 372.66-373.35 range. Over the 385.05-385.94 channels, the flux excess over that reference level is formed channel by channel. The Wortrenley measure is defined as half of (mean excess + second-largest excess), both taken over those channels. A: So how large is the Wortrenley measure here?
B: -181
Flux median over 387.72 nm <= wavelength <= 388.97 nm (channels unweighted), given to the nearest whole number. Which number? 170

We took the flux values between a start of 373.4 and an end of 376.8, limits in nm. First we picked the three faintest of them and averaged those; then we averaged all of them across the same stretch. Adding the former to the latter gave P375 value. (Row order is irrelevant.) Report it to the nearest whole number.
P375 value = 297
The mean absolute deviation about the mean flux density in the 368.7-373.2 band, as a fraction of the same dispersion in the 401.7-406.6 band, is 6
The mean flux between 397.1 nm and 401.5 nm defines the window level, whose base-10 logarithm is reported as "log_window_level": 2.28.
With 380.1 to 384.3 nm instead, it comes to 2.22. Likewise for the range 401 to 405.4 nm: 2.31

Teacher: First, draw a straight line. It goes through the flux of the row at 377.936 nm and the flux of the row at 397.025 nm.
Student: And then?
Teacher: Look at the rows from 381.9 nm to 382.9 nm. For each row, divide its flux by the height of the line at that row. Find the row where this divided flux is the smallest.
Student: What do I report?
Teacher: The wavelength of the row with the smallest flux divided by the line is 382.841 nm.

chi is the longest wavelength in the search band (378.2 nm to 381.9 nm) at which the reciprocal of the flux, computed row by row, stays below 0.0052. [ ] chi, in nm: 381.082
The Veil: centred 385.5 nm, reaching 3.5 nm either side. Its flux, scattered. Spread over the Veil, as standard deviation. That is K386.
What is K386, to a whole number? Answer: 20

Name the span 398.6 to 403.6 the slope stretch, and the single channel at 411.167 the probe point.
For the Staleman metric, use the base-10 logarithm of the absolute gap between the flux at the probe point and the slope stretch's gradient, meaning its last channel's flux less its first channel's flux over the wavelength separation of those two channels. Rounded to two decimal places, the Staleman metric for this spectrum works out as 2.27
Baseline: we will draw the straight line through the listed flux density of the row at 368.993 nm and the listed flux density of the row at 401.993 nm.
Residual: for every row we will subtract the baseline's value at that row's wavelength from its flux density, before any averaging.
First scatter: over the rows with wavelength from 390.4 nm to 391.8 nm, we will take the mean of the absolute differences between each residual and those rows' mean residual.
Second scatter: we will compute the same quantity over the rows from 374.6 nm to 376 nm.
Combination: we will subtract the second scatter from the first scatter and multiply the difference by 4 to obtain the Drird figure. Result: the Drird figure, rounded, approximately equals -51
